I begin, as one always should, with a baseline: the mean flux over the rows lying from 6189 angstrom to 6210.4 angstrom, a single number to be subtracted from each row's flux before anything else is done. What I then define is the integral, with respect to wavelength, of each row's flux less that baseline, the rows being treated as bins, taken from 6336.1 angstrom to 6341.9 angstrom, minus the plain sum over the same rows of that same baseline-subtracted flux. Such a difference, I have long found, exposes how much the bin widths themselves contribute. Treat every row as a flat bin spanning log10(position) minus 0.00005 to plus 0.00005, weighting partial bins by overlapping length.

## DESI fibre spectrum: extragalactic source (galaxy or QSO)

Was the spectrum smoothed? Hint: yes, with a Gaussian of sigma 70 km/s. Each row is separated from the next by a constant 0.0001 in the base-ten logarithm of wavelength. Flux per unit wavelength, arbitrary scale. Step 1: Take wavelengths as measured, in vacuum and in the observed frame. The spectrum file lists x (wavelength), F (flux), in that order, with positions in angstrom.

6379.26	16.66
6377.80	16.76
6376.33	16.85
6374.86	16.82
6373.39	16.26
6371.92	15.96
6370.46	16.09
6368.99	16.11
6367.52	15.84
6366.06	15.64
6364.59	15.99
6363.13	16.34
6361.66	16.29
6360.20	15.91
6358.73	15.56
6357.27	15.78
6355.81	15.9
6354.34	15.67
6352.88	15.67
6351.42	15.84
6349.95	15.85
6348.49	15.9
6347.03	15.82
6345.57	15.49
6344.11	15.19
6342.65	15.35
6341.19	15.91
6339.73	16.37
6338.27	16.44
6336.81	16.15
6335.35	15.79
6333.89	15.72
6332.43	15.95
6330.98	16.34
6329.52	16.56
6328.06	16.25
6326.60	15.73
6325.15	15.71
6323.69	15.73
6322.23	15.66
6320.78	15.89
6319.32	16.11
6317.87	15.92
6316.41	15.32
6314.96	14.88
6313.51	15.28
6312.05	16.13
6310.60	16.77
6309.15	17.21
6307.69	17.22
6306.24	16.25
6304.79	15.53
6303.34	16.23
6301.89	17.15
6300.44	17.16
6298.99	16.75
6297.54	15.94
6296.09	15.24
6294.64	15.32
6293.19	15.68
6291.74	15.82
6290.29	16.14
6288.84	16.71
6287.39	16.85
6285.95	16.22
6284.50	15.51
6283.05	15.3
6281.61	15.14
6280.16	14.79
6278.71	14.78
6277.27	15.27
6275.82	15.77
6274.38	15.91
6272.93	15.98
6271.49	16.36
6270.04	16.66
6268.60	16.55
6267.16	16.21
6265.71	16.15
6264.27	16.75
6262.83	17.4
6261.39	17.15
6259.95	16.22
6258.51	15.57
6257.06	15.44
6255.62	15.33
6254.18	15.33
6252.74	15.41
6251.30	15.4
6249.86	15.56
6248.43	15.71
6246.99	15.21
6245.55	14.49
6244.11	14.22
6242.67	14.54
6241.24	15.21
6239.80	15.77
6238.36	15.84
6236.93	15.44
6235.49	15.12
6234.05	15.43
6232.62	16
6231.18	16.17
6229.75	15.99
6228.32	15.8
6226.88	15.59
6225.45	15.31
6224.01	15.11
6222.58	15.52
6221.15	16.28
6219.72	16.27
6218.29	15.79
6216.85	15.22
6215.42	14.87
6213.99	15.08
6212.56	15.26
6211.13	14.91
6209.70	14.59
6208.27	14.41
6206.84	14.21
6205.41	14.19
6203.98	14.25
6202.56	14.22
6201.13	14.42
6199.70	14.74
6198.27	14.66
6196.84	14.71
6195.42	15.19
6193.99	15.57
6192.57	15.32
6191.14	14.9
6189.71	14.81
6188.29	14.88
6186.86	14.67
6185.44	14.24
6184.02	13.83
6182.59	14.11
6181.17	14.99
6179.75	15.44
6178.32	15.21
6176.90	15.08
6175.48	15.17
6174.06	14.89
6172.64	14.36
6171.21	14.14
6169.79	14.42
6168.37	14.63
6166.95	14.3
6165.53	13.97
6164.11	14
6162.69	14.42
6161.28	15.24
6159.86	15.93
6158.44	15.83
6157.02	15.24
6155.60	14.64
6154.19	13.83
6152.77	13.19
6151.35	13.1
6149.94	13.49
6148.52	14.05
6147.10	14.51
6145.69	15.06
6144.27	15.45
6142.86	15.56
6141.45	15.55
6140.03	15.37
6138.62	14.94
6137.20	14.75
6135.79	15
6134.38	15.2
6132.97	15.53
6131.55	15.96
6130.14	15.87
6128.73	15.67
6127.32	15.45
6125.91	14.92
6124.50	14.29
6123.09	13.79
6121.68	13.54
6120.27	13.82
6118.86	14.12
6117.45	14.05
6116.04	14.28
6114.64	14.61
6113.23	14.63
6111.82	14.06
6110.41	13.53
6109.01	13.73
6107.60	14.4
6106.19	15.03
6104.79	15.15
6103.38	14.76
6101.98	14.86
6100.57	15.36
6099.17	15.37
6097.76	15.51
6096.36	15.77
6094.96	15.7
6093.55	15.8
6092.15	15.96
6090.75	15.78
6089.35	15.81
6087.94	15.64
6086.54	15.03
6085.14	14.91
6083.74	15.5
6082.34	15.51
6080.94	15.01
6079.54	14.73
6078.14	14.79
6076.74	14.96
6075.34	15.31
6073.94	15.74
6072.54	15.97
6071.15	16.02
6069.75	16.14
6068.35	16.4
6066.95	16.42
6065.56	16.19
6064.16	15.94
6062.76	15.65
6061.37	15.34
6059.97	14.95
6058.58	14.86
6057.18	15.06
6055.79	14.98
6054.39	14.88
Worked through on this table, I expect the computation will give 2.8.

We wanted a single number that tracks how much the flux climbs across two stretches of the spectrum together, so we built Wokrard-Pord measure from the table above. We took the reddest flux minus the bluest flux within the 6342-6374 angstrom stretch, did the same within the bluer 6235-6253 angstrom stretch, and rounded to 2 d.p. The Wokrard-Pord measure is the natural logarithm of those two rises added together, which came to 0.18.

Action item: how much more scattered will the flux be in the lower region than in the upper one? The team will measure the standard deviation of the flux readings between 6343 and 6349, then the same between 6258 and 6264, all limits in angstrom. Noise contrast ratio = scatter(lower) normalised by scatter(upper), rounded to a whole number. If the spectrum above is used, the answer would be 3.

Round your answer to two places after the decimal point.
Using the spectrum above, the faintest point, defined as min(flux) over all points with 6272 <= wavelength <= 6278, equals 15.27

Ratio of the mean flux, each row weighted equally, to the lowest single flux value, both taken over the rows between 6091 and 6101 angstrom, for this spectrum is 1.02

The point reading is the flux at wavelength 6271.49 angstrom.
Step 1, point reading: 16.36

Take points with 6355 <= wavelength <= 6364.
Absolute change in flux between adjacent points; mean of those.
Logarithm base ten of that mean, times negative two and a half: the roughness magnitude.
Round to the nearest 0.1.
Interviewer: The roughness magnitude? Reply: 1.6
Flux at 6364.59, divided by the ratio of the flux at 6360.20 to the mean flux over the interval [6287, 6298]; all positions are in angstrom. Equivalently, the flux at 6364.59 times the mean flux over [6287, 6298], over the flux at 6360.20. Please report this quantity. 16.0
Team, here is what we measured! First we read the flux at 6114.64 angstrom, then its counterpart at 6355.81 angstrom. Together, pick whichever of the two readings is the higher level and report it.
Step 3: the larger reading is 15.9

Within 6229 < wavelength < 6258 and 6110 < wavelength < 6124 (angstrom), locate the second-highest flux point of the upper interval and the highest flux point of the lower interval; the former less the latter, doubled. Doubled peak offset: 2.7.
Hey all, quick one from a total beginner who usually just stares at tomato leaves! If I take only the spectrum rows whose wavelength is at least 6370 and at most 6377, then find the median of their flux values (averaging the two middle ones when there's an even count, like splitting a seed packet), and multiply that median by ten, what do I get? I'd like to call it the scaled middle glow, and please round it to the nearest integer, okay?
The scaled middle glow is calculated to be 163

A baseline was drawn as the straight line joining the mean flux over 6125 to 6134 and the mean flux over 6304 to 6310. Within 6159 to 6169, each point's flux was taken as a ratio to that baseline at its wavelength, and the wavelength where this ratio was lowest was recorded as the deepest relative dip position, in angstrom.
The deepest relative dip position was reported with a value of 6165.53 angstrom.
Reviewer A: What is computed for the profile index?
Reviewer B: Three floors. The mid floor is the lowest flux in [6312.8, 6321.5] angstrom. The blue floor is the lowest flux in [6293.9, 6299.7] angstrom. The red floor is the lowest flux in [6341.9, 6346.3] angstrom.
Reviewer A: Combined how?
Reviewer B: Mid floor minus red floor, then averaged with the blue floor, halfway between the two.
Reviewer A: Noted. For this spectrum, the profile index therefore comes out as 7.5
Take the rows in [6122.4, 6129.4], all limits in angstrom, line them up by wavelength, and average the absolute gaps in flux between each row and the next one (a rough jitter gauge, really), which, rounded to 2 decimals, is 0.47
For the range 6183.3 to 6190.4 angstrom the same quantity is 0.28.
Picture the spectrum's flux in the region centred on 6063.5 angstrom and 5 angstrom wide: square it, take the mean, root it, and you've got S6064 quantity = 15.8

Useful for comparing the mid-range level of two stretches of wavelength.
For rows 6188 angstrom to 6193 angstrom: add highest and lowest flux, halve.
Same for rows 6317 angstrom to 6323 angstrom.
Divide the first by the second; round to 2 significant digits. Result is 0.95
